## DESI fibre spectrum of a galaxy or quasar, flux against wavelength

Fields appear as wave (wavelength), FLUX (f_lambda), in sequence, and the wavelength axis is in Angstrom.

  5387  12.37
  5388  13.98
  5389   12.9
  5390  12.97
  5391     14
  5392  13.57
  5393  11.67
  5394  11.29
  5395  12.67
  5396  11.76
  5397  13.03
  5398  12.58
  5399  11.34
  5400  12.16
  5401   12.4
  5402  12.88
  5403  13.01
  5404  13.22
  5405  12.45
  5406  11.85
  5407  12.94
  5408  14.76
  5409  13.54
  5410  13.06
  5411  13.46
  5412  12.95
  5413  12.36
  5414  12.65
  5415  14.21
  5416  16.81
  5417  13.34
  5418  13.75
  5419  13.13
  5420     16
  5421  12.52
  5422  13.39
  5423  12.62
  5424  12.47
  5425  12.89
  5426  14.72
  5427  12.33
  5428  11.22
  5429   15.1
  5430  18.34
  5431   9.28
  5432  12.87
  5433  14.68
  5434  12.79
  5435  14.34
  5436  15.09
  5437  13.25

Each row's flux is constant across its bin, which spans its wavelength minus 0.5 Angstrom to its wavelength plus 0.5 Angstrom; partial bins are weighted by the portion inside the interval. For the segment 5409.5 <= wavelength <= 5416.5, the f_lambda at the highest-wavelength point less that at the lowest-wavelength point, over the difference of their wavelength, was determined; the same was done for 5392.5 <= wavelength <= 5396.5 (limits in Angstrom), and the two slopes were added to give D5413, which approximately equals 0.7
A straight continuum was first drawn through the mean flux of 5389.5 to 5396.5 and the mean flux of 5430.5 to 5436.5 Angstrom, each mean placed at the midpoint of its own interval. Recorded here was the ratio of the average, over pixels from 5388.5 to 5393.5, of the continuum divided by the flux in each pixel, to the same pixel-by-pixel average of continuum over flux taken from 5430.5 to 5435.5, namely 0.91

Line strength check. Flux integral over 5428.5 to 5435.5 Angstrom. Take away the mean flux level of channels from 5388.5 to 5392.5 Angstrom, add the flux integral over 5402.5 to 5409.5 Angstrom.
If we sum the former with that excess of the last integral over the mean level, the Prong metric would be 176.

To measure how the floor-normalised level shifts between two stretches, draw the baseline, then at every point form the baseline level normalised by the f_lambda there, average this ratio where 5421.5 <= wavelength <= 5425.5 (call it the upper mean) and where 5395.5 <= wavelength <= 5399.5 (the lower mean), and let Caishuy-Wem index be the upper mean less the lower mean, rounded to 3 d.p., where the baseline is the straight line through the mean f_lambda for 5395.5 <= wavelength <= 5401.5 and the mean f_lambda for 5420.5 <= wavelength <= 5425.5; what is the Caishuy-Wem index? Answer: -0.007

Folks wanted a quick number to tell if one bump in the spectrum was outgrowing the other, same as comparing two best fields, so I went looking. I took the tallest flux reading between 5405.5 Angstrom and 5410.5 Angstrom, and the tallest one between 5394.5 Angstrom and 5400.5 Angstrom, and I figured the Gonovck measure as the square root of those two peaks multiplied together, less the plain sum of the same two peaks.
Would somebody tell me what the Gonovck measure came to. -13.92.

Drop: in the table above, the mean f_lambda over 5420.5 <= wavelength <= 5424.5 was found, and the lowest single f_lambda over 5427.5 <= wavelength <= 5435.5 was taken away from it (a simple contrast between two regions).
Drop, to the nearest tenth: 3.5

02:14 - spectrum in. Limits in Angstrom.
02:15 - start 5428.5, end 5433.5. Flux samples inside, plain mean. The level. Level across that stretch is 14.1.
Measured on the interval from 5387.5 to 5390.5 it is 13.3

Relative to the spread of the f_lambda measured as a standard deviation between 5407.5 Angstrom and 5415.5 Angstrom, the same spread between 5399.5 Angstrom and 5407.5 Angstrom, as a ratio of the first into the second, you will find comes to 0.59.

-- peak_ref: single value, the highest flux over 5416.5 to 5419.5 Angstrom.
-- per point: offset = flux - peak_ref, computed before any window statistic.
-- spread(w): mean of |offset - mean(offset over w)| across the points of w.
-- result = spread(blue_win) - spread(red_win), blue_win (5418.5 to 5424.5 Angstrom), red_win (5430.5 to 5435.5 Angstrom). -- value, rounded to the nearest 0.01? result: -0.51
